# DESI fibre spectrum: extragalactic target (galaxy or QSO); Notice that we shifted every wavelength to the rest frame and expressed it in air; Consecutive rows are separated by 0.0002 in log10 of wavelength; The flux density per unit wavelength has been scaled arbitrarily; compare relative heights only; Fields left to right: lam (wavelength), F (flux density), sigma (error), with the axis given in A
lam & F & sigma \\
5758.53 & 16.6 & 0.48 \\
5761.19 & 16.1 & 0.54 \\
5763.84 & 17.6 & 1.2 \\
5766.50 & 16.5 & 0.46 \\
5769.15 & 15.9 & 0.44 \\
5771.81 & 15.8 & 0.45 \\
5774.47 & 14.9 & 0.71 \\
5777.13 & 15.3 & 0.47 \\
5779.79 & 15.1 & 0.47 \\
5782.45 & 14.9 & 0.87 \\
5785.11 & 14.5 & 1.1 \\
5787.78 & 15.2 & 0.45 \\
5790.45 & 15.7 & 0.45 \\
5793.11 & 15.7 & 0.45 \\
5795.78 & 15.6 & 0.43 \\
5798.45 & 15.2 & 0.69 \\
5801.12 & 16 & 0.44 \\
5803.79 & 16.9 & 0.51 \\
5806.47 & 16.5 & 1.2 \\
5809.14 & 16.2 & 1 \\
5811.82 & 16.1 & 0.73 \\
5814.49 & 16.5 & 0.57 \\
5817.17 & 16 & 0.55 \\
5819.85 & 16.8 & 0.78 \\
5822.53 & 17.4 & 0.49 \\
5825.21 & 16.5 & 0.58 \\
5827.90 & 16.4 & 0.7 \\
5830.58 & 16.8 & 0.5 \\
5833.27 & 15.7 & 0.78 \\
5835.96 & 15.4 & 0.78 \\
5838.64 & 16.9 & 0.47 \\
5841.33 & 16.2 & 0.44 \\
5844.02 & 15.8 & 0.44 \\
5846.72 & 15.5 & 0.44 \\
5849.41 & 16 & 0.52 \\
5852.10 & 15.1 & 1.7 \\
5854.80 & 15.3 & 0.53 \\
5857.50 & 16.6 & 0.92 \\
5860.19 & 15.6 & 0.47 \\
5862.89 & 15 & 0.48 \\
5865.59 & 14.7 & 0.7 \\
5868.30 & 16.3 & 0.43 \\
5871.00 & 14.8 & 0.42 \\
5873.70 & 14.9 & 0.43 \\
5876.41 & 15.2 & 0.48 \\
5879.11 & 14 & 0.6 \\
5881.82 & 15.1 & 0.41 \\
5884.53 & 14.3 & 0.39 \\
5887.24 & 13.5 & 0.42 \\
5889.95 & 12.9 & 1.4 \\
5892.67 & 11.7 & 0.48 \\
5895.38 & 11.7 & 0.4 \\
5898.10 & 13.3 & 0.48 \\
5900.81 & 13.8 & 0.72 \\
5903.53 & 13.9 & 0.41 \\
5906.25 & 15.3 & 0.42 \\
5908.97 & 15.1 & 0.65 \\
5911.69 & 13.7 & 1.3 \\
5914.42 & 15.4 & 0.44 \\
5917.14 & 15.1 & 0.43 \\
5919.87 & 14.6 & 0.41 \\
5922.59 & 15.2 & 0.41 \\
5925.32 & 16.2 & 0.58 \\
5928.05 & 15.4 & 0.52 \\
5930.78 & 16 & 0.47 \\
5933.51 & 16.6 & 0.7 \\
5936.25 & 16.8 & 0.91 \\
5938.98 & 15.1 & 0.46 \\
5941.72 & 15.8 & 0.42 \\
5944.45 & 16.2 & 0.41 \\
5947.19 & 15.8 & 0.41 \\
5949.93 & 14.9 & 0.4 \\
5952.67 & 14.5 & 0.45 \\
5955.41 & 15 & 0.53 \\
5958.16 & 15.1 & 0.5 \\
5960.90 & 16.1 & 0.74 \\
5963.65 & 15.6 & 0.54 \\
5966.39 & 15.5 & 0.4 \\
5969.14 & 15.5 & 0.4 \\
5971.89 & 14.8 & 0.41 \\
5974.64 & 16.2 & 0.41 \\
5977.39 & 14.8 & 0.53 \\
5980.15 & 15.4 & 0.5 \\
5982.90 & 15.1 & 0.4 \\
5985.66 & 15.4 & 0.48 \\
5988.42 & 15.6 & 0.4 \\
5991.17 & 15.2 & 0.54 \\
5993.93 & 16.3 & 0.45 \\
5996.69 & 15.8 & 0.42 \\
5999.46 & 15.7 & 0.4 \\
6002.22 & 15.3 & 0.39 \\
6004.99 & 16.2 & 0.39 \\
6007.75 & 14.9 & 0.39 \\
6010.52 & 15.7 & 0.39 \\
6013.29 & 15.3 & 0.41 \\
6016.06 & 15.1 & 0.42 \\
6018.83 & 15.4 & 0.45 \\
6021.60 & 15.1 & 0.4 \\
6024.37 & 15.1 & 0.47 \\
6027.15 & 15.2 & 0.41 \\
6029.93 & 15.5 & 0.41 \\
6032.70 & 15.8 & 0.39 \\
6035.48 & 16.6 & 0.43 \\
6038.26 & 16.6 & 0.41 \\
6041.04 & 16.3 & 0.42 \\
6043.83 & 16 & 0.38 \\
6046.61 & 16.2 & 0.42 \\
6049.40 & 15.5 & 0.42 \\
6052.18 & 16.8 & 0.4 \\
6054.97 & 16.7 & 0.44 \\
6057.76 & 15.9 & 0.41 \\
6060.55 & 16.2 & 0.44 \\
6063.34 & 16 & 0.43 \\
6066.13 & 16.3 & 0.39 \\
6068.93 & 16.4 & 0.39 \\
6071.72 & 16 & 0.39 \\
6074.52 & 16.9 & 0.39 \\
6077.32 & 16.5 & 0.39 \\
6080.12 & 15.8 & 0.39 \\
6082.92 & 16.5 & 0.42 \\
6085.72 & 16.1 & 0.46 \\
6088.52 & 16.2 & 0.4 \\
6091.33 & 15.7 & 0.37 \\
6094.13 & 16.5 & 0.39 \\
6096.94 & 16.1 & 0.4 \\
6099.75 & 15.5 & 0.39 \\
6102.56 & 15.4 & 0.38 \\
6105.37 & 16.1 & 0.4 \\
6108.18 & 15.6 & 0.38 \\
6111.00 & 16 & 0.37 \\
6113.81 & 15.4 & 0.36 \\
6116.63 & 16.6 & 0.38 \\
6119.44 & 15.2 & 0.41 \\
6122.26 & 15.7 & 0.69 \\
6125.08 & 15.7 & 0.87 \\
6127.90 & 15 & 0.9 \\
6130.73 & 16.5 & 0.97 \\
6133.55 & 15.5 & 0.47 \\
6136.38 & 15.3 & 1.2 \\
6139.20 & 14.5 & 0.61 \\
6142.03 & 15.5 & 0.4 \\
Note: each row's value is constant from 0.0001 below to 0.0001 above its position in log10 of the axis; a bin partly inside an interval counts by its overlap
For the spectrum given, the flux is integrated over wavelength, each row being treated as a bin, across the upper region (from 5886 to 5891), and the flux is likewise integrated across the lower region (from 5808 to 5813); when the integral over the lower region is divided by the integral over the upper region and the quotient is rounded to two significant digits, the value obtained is 1.2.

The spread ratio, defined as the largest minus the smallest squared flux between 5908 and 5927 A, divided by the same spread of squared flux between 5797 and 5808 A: 1.4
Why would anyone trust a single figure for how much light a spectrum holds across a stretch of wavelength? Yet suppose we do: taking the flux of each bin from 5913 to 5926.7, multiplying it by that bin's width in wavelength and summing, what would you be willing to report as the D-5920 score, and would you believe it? 209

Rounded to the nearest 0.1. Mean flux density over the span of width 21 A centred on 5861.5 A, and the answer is 15.4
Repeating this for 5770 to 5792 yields 15.2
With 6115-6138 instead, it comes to 15.7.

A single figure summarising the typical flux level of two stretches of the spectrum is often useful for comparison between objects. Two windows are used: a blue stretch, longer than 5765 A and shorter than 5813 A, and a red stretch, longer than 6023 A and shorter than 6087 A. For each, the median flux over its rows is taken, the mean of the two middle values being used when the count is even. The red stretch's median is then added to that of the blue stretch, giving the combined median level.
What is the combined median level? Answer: 31.9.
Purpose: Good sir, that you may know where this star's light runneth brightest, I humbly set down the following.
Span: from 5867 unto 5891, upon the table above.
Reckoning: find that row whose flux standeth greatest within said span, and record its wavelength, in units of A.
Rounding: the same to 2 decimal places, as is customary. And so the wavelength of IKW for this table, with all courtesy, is 5868.30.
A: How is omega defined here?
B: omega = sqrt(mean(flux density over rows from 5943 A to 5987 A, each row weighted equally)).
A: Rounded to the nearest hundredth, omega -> 3.92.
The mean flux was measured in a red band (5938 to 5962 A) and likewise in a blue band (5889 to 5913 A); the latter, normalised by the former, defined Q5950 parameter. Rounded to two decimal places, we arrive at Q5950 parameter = 0.88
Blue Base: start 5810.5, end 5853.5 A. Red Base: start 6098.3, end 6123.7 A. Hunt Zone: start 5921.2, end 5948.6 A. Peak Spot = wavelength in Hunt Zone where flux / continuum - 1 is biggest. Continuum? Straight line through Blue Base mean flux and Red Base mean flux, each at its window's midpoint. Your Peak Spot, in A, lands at 5936.25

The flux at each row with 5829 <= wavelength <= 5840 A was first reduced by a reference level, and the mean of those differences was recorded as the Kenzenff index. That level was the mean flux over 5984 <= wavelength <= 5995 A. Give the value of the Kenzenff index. 0.6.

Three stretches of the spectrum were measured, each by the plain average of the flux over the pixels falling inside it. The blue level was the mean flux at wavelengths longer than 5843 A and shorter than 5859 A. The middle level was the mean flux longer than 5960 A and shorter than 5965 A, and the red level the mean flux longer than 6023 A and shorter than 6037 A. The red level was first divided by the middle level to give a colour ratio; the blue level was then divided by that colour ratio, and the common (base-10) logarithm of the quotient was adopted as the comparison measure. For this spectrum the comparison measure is 1.20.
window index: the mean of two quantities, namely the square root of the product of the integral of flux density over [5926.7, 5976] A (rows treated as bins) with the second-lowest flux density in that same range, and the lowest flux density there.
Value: 61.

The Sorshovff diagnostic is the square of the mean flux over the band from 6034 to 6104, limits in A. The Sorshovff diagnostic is 262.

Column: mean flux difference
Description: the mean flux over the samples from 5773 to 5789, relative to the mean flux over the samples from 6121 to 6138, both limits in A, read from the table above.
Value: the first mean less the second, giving -0.6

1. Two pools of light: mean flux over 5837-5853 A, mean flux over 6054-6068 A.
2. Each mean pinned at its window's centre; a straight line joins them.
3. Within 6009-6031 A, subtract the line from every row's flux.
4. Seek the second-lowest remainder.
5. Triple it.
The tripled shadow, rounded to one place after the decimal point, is -3.2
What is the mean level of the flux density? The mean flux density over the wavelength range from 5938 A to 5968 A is 15.4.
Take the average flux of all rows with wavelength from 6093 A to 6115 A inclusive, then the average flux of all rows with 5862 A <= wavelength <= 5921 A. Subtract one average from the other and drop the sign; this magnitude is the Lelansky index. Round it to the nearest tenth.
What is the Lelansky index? 1.5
